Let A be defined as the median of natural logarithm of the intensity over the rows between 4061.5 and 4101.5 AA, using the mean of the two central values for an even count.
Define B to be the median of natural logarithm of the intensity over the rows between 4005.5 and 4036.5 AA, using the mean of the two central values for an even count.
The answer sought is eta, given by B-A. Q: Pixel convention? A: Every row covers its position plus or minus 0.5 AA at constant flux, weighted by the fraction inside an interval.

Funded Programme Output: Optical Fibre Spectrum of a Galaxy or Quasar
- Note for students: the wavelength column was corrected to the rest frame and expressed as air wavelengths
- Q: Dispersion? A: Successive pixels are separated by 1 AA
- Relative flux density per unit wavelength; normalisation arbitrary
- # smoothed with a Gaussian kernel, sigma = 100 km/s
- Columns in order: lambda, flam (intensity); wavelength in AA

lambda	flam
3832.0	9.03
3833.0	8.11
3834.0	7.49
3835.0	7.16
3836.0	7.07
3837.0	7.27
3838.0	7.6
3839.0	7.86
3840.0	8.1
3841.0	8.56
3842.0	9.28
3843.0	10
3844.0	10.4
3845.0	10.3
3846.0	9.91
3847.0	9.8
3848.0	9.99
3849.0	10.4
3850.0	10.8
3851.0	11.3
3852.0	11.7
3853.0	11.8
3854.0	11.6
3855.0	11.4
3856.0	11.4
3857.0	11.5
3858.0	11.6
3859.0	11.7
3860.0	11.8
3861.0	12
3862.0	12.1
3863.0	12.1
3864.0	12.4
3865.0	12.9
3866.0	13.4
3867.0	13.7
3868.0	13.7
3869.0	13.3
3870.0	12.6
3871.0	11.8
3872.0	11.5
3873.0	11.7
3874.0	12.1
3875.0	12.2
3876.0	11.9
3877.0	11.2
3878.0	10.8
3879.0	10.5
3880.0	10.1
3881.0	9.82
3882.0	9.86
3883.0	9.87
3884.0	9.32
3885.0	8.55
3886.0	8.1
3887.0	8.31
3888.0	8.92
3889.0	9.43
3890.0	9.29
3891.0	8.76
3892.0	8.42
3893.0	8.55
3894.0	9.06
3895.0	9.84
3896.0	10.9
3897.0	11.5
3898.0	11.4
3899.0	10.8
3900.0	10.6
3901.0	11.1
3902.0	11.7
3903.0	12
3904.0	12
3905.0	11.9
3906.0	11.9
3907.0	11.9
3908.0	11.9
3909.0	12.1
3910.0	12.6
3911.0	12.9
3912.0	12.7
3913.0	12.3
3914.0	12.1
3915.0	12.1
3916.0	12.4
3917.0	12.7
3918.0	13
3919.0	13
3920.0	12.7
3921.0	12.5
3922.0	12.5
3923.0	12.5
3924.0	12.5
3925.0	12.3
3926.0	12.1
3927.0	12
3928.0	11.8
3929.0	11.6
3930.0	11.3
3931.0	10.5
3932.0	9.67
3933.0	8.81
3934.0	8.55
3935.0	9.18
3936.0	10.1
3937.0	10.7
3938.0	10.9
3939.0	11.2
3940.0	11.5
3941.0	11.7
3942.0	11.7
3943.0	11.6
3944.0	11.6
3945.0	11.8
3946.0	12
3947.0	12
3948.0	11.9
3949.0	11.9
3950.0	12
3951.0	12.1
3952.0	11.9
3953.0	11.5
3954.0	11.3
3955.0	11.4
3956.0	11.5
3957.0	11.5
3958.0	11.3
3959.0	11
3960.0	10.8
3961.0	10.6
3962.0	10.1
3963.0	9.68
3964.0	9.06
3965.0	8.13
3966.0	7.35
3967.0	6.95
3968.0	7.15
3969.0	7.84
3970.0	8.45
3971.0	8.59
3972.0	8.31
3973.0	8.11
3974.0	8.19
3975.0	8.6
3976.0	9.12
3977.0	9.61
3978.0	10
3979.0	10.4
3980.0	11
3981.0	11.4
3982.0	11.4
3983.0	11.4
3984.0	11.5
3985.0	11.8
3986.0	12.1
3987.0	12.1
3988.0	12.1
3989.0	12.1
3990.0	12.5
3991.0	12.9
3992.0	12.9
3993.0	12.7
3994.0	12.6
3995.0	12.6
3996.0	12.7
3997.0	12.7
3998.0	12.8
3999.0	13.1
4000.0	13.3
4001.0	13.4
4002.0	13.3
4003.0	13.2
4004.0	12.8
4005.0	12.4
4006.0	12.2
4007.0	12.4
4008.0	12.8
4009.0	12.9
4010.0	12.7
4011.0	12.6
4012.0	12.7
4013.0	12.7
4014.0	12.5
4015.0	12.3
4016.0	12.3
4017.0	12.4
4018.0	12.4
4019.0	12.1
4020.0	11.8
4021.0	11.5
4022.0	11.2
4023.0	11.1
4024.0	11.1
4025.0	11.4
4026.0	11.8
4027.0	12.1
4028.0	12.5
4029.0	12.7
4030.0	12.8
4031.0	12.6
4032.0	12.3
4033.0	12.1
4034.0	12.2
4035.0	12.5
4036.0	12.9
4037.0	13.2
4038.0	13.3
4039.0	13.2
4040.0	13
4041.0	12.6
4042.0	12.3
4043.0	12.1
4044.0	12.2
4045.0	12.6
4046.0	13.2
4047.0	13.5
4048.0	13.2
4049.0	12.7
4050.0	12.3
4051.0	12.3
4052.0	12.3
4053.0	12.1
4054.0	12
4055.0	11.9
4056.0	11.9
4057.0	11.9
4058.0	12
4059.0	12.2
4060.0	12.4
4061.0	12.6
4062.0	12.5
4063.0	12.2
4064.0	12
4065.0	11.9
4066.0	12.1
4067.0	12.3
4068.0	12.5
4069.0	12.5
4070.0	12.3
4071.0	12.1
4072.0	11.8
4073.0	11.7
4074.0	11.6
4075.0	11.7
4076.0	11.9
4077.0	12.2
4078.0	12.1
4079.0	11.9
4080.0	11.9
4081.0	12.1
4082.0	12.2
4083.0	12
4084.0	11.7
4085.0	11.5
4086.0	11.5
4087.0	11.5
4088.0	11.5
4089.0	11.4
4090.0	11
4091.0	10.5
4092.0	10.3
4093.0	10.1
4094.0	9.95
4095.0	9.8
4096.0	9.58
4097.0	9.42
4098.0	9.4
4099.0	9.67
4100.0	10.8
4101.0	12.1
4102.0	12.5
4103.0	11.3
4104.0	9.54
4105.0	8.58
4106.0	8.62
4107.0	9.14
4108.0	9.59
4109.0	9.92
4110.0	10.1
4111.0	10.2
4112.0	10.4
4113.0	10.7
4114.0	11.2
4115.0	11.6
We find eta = 0.05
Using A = 2.46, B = 2.52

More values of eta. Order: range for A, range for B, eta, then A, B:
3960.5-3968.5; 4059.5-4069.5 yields 0.36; 2.15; 2.51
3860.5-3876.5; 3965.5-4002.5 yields -0.05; 2.50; 2.44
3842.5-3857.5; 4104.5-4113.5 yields -0.08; 2.38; 2.29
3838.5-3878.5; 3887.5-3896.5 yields -0.25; 2.45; 2.20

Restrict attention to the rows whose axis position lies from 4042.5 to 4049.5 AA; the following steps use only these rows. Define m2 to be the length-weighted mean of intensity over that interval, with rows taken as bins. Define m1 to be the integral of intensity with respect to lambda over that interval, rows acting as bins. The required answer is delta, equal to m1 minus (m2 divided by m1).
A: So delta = 89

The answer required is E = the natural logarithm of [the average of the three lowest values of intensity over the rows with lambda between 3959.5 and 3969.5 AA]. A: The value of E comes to 1.97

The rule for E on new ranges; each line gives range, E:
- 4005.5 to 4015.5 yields 2.51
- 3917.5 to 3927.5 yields 2.50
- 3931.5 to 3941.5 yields 2.18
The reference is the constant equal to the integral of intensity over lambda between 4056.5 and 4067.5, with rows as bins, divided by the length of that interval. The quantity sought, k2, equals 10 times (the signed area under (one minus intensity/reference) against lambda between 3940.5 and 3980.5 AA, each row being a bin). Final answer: 64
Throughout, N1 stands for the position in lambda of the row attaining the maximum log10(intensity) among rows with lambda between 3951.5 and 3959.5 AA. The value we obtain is 3952.0 AA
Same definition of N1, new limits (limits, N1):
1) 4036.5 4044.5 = 4038.0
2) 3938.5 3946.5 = 3946.0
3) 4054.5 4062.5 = 4061.0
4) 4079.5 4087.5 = 4082.0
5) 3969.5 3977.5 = 3977.0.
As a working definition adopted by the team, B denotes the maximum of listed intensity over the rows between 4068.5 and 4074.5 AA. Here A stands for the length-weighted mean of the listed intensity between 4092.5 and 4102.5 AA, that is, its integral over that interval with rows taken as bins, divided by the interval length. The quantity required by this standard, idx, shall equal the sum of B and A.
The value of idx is 22.8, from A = 10.3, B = 12.5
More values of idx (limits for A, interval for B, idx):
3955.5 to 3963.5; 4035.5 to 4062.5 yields 24.3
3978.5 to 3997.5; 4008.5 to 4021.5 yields 24.9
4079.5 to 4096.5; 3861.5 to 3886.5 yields 24.8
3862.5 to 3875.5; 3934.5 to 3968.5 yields 24.7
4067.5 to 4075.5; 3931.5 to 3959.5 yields 24.1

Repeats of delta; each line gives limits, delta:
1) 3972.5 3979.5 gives 64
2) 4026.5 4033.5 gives 87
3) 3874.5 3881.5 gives 76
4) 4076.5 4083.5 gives 84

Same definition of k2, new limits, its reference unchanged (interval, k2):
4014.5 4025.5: 4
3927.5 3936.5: 15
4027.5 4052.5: -10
